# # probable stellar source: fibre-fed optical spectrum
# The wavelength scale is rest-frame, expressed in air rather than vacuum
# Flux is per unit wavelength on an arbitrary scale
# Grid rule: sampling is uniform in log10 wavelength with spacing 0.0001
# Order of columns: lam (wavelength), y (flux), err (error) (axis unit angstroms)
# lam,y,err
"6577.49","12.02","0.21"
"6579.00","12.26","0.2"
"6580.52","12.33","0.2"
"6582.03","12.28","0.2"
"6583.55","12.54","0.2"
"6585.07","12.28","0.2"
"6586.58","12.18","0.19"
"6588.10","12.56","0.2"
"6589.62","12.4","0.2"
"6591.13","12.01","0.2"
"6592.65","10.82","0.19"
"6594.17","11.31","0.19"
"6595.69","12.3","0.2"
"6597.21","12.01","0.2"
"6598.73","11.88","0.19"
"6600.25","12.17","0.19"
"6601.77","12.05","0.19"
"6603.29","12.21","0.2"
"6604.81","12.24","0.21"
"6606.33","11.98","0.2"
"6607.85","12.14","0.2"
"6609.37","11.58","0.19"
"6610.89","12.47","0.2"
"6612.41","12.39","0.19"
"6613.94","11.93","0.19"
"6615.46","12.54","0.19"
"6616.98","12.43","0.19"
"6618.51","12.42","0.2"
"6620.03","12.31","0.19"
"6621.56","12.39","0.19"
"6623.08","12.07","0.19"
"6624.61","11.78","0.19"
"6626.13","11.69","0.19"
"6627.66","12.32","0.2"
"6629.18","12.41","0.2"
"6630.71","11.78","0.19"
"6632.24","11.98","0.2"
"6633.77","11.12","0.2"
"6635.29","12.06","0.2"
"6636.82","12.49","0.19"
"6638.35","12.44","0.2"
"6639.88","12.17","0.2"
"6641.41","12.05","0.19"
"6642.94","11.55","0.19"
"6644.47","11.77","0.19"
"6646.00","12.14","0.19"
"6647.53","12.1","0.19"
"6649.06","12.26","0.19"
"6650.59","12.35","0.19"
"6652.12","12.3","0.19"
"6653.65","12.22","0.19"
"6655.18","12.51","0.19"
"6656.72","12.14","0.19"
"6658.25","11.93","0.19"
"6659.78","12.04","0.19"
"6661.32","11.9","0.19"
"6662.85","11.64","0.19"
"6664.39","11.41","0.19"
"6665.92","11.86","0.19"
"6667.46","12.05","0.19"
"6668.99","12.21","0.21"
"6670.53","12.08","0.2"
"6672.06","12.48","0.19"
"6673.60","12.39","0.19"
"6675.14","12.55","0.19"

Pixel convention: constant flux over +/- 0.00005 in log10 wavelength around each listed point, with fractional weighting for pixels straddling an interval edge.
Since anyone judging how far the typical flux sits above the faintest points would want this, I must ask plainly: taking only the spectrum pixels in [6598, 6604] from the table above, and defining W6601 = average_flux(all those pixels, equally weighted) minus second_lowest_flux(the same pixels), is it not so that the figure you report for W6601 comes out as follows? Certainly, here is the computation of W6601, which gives 0.03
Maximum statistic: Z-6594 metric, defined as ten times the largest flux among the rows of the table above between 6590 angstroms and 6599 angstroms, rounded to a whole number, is 123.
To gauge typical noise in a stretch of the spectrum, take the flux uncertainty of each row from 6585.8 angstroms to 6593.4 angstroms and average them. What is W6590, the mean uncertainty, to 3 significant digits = 0.196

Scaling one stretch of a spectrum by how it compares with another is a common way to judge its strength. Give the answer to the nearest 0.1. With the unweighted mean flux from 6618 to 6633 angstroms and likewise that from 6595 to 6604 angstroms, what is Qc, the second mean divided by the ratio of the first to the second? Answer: 12.1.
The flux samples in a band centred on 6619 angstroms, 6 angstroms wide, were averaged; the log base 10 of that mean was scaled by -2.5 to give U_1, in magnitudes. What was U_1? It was -2.732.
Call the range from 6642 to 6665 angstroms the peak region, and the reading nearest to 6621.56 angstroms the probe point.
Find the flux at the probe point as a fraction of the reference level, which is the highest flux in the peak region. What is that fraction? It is 0.99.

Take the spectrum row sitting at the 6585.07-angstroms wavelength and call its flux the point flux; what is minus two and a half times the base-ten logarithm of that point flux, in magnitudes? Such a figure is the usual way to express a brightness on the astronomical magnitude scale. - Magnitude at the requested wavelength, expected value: -2.72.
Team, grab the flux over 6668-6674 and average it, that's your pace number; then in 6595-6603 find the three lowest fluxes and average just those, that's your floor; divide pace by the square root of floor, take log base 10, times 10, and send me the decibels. 5.50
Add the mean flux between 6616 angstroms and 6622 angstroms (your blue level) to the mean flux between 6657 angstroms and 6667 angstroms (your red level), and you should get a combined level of 24.2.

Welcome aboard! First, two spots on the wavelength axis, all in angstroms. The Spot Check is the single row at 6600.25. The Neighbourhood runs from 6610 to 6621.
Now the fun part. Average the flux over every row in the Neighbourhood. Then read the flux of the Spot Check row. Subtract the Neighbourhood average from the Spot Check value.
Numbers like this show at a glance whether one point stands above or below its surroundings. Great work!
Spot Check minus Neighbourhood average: -0.2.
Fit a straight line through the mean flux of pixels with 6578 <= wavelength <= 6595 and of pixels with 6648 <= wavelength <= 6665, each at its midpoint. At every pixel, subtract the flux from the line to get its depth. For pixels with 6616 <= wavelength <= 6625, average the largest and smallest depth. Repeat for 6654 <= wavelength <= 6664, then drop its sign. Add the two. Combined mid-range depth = -0.02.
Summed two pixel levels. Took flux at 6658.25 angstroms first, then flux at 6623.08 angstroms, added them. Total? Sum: 24.0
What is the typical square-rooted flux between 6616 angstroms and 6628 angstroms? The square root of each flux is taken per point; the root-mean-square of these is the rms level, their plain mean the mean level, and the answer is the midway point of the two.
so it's 3.49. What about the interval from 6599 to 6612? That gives 3.48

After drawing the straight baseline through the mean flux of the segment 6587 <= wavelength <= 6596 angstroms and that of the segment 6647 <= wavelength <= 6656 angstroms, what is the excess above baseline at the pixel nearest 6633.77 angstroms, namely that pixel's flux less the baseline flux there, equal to -1.1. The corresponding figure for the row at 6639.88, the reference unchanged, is 0.0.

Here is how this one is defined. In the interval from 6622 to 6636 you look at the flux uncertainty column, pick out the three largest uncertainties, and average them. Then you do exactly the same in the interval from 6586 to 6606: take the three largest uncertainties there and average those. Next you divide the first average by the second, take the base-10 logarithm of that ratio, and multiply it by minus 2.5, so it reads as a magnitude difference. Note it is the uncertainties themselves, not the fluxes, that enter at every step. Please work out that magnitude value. 0.02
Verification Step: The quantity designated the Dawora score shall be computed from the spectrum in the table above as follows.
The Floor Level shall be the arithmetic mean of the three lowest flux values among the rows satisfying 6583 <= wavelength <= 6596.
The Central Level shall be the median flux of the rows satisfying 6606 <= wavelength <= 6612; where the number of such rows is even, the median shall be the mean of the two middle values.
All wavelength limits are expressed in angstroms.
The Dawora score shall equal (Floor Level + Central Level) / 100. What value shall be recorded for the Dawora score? 0.234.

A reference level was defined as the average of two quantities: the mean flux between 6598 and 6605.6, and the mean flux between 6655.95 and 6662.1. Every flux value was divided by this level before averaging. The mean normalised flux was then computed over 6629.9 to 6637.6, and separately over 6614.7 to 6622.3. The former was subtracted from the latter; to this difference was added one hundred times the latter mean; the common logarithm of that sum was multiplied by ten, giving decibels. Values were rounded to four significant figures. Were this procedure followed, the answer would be 20.13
